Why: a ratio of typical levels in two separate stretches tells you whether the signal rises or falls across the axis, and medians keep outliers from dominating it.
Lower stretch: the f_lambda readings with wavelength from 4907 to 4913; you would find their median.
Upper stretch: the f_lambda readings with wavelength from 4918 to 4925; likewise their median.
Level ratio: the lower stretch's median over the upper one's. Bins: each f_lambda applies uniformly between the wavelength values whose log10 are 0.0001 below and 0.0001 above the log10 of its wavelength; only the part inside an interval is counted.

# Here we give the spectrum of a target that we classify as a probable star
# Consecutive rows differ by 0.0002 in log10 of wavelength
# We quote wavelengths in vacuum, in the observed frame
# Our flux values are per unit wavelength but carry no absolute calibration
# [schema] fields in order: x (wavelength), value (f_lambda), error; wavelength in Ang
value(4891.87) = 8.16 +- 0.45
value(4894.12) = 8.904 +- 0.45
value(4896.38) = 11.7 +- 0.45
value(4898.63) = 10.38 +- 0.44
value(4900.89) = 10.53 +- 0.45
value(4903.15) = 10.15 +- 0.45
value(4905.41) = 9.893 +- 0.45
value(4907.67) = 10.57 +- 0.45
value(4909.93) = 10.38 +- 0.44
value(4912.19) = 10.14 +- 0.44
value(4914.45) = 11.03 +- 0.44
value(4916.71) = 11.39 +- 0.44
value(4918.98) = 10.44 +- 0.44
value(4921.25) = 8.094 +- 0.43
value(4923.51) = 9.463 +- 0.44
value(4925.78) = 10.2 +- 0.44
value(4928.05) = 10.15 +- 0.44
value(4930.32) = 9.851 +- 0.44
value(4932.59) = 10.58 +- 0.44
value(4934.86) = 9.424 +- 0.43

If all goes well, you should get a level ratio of 1.10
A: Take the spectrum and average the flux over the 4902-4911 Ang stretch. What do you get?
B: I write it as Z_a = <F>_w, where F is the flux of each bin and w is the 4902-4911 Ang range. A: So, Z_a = 10.2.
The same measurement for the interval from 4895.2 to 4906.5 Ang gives 10.5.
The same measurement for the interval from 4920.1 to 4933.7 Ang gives 9.7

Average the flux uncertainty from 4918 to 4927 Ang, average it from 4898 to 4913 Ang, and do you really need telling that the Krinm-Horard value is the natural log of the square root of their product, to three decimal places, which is -0.817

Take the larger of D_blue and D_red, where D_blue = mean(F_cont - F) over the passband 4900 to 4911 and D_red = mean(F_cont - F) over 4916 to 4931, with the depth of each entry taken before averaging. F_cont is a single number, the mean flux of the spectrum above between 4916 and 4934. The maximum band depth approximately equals 0.1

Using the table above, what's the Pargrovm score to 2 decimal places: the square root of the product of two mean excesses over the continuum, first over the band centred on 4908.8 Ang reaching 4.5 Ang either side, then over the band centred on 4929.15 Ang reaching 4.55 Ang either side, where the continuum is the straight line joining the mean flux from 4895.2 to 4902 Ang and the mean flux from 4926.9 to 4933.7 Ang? 0.10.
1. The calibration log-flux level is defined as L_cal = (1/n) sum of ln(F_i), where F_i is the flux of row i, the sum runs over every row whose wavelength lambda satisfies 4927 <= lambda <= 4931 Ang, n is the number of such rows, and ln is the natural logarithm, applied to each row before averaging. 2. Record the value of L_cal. 2.30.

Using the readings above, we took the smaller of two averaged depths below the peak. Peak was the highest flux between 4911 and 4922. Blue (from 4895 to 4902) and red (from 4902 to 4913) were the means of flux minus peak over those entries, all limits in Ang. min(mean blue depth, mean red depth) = -1.16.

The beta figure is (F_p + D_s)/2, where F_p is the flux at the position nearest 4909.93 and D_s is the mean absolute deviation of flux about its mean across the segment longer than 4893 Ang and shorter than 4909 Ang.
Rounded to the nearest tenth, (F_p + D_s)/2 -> 5.5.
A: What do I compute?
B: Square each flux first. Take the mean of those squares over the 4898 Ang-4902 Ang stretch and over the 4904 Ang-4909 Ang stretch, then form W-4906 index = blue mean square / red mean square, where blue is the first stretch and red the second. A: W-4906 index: 1.04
